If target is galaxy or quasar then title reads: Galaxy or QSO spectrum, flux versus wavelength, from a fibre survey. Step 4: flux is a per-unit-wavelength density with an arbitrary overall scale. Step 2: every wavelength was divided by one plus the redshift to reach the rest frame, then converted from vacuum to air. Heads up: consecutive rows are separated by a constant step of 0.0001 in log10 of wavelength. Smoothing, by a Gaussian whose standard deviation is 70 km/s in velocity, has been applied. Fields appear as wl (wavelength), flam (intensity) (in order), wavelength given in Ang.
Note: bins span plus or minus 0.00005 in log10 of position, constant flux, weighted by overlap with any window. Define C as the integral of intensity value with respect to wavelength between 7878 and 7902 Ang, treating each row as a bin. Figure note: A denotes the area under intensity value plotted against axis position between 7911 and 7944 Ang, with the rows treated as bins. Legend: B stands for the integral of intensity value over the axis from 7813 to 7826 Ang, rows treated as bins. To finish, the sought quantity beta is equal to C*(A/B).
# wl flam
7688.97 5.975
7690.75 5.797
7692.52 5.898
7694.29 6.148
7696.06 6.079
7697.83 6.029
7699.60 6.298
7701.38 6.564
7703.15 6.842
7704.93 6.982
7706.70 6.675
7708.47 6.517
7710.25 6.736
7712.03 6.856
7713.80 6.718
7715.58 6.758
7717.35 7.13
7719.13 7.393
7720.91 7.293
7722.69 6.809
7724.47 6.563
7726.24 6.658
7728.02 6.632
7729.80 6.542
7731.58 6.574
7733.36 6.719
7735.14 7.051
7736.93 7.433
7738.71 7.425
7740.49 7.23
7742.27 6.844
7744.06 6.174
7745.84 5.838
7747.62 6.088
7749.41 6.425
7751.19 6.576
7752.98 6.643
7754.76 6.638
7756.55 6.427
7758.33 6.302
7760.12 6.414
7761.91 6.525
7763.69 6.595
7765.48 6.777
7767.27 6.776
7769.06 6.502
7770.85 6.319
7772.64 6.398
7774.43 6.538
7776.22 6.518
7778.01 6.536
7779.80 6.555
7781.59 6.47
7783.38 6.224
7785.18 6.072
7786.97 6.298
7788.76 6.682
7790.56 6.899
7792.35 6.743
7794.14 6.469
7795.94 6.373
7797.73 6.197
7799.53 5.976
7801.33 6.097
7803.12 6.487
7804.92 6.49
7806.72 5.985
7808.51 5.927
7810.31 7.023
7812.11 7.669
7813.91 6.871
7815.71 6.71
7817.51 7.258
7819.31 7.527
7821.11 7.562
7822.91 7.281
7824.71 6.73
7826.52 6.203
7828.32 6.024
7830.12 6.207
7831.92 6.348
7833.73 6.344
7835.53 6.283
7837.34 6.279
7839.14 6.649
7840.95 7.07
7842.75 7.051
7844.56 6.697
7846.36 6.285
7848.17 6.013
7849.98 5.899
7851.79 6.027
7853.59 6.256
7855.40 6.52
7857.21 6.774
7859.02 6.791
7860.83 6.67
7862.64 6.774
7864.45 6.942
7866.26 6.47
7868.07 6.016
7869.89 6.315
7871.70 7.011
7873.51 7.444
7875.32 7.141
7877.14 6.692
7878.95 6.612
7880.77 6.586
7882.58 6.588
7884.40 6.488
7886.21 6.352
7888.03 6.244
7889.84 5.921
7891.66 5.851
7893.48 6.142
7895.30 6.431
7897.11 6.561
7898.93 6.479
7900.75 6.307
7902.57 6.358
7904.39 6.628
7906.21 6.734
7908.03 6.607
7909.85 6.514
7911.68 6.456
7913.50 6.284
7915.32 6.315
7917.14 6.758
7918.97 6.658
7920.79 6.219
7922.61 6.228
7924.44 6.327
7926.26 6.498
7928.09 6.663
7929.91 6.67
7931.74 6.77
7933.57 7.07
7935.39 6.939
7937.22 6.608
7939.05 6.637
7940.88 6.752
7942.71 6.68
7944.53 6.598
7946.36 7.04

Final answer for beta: 359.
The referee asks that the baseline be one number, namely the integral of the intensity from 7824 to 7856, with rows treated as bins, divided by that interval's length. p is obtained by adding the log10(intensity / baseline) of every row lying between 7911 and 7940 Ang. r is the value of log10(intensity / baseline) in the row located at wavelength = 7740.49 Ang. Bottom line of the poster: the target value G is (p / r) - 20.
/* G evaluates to -16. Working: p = 0.20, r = 0.05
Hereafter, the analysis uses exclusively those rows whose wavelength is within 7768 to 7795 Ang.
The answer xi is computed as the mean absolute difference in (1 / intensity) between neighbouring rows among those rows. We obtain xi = 0.0038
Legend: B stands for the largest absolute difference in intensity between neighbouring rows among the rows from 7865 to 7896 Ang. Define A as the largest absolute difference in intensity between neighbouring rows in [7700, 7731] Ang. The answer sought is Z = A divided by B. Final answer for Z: 0.70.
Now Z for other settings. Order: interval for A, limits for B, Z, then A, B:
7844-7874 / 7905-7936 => 1.57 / 0.70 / 0.44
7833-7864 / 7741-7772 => 0.63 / 0.42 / 0.67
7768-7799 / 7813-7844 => 0.70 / 0.38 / 0.55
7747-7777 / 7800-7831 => 0.31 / 0.34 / 1.10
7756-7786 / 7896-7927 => 0.62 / 0.27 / 0.44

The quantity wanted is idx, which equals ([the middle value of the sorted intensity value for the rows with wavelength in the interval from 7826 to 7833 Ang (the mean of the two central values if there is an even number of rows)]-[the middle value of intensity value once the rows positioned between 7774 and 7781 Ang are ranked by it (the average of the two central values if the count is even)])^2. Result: 0.11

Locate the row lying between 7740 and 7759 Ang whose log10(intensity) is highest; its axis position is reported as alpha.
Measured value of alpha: 7740.49 Ang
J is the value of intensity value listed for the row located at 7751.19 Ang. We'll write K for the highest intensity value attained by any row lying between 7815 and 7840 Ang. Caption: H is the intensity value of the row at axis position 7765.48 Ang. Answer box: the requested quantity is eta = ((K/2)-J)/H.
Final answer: -0.41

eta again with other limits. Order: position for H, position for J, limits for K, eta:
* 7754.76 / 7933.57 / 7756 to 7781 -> -0.55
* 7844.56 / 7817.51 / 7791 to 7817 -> -0.51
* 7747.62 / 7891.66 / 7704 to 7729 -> -0.35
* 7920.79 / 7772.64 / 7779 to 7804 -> -0.47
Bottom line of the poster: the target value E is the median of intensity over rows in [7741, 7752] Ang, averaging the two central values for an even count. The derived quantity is 6.3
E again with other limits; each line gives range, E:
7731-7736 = 6.7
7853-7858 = 6.5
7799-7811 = 6.1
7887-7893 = 5.9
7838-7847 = 6.7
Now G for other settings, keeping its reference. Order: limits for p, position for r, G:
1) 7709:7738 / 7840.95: -9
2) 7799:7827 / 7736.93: -15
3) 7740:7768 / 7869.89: -52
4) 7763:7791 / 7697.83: -26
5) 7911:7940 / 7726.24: -9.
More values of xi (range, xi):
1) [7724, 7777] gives 0.0040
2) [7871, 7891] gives 0.0043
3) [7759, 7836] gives 0.0054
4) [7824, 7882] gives 0.0057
